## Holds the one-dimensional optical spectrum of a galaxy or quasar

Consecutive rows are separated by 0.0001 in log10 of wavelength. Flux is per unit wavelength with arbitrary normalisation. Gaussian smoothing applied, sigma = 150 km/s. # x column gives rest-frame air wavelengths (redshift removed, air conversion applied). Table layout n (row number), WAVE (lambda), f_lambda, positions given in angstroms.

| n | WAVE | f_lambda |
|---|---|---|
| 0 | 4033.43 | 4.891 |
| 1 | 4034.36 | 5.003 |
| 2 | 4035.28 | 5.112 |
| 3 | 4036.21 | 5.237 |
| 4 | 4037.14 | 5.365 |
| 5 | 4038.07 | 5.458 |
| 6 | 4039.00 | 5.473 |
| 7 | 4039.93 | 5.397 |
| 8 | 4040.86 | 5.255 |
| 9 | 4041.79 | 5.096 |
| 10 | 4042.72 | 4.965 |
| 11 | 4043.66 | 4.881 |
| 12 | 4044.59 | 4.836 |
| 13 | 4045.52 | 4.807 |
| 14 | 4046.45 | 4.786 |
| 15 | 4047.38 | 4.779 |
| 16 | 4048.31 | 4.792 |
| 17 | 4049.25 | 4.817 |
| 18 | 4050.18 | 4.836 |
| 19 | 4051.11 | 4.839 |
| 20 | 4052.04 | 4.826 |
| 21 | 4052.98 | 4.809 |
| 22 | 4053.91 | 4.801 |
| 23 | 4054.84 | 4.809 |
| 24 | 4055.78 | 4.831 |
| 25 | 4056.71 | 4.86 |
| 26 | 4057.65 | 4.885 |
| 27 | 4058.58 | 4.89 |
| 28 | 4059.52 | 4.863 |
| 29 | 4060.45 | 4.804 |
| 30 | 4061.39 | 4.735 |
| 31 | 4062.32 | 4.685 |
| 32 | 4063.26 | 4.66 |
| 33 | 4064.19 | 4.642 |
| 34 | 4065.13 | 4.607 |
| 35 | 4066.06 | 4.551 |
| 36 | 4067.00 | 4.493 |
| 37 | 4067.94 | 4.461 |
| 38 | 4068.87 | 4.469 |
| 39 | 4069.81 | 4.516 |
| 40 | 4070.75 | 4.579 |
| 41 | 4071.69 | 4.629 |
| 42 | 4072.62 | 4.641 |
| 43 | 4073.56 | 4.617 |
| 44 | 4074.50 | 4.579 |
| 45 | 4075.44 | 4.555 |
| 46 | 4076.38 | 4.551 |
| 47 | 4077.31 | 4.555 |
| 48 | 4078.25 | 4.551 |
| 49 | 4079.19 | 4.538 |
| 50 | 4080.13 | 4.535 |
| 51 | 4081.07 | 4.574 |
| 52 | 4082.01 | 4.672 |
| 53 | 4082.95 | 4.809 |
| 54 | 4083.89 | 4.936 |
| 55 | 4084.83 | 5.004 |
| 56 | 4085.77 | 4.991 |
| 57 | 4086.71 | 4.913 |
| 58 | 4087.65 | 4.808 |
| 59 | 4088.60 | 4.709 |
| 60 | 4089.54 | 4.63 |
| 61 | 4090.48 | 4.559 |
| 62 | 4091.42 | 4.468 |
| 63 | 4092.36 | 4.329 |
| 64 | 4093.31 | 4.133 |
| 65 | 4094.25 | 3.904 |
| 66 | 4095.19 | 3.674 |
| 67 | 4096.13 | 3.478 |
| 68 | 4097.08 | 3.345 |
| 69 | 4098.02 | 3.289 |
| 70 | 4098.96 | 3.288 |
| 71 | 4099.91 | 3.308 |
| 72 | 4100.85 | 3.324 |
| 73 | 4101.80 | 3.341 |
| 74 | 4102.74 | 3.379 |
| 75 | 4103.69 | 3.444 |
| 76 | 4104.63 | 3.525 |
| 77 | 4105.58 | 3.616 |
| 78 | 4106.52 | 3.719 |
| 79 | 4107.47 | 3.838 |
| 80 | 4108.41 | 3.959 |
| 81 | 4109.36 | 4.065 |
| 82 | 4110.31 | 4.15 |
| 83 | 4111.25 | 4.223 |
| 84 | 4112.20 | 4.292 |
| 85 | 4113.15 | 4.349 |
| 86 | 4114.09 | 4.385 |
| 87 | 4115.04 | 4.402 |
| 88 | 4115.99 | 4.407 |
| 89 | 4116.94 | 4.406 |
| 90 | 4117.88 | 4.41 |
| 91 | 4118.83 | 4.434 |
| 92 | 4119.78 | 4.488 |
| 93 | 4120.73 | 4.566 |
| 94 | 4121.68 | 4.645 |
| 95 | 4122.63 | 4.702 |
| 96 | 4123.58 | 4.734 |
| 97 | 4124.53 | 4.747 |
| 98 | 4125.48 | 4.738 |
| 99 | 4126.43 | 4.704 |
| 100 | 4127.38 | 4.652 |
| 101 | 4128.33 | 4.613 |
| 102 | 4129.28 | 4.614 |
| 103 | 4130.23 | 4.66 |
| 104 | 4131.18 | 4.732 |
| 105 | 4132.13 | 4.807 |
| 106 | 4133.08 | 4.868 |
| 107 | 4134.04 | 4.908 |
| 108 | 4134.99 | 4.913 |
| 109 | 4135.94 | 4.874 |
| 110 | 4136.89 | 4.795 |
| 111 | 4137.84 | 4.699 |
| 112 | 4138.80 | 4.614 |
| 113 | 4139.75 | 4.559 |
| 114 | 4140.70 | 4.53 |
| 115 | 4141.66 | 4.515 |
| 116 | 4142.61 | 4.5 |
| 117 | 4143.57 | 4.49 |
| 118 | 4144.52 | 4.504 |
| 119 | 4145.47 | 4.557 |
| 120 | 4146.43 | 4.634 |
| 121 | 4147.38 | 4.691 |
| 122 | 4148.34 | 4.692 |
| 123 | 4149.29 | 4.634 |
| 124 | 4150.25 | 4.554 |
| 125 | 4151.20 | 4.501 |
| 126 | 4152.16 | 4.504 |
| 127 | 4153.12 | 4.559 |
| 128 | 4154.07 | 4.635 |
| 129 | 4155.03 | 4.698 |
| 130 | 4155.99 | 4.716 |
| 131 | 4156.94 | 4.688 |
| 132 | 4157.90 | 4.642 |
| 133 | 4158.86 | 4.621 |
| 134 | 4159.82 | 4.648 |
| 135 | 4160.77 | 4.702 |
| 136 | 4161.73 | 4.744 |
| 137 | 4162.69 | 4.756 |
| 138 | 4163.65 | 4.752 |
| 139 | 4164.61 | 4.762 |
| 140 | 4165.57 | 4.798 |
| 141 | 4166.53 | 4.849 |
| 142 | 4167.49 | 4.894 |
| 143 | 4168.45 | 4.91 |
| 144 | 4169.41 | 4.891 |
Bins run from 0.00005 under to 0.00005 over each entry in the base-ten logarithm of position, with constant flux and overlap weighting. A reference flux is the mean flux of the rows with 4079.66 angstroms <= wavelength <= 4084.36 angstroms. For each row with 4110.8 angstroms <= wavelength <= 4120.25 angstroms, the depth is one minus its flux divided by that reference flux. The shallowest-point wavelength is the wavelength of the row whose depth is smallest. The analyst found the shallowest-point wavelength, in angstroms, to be 4119.78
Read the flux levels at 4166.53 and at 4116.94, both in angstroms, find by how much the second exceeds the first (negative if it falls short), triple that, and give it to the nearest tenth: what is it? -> -1.3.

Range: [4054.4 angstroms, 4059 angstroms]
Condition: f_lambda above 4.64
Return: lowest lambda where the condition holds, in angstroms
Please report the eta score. 4054.84 angstroms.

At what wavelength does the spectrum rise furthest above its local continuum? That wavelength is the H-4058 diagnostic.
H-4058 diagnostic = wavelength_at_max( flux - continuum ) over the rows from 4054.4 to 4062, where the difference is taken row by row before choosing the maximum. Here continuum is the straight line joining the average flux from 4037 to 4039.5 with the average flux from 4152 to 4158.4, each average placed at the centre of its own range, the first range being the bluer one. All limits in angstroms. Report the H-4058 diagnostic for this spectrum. 4058.58 angstroms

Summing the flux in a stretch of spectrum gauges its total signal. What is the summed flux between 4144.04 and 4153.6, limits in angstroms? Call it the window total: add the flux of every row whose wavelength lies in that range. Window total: 45.8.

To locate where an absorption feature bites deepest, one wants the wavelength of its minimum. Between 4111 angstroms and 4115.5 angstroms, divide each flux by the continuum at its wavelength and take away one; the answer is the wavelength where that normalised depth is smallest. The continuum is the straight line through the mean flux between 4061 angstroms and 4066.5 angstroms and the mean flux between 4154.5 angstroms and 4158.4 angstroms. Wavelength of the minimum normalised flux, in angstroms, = 4111.25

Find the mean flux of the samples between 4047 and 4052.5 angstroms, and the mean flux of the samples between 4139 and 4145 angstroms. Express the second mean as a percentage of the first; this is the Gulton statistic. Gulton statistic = 94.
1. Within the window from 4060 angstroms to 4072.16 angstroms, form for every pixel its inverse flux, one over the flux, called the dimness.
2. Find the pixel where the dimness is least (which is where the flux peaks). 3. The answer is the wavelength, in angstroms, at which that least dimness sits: 4060.45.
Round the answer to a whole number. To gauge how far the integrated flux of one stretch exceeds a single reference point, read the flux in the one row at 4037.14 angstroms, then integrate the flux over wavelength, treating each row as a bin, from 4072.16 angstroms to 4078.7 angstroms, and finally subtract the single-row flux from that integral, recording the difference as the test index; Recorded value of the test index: 25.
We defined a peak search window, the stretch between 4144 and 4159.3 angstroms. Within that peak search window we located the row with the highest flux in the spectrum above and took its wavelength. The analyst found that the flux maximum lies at 4155.99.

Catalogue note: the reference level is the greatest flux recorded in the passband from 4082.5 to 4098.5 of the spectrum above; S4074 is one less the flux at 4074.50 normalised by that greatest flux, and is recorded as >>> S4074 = 0.08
